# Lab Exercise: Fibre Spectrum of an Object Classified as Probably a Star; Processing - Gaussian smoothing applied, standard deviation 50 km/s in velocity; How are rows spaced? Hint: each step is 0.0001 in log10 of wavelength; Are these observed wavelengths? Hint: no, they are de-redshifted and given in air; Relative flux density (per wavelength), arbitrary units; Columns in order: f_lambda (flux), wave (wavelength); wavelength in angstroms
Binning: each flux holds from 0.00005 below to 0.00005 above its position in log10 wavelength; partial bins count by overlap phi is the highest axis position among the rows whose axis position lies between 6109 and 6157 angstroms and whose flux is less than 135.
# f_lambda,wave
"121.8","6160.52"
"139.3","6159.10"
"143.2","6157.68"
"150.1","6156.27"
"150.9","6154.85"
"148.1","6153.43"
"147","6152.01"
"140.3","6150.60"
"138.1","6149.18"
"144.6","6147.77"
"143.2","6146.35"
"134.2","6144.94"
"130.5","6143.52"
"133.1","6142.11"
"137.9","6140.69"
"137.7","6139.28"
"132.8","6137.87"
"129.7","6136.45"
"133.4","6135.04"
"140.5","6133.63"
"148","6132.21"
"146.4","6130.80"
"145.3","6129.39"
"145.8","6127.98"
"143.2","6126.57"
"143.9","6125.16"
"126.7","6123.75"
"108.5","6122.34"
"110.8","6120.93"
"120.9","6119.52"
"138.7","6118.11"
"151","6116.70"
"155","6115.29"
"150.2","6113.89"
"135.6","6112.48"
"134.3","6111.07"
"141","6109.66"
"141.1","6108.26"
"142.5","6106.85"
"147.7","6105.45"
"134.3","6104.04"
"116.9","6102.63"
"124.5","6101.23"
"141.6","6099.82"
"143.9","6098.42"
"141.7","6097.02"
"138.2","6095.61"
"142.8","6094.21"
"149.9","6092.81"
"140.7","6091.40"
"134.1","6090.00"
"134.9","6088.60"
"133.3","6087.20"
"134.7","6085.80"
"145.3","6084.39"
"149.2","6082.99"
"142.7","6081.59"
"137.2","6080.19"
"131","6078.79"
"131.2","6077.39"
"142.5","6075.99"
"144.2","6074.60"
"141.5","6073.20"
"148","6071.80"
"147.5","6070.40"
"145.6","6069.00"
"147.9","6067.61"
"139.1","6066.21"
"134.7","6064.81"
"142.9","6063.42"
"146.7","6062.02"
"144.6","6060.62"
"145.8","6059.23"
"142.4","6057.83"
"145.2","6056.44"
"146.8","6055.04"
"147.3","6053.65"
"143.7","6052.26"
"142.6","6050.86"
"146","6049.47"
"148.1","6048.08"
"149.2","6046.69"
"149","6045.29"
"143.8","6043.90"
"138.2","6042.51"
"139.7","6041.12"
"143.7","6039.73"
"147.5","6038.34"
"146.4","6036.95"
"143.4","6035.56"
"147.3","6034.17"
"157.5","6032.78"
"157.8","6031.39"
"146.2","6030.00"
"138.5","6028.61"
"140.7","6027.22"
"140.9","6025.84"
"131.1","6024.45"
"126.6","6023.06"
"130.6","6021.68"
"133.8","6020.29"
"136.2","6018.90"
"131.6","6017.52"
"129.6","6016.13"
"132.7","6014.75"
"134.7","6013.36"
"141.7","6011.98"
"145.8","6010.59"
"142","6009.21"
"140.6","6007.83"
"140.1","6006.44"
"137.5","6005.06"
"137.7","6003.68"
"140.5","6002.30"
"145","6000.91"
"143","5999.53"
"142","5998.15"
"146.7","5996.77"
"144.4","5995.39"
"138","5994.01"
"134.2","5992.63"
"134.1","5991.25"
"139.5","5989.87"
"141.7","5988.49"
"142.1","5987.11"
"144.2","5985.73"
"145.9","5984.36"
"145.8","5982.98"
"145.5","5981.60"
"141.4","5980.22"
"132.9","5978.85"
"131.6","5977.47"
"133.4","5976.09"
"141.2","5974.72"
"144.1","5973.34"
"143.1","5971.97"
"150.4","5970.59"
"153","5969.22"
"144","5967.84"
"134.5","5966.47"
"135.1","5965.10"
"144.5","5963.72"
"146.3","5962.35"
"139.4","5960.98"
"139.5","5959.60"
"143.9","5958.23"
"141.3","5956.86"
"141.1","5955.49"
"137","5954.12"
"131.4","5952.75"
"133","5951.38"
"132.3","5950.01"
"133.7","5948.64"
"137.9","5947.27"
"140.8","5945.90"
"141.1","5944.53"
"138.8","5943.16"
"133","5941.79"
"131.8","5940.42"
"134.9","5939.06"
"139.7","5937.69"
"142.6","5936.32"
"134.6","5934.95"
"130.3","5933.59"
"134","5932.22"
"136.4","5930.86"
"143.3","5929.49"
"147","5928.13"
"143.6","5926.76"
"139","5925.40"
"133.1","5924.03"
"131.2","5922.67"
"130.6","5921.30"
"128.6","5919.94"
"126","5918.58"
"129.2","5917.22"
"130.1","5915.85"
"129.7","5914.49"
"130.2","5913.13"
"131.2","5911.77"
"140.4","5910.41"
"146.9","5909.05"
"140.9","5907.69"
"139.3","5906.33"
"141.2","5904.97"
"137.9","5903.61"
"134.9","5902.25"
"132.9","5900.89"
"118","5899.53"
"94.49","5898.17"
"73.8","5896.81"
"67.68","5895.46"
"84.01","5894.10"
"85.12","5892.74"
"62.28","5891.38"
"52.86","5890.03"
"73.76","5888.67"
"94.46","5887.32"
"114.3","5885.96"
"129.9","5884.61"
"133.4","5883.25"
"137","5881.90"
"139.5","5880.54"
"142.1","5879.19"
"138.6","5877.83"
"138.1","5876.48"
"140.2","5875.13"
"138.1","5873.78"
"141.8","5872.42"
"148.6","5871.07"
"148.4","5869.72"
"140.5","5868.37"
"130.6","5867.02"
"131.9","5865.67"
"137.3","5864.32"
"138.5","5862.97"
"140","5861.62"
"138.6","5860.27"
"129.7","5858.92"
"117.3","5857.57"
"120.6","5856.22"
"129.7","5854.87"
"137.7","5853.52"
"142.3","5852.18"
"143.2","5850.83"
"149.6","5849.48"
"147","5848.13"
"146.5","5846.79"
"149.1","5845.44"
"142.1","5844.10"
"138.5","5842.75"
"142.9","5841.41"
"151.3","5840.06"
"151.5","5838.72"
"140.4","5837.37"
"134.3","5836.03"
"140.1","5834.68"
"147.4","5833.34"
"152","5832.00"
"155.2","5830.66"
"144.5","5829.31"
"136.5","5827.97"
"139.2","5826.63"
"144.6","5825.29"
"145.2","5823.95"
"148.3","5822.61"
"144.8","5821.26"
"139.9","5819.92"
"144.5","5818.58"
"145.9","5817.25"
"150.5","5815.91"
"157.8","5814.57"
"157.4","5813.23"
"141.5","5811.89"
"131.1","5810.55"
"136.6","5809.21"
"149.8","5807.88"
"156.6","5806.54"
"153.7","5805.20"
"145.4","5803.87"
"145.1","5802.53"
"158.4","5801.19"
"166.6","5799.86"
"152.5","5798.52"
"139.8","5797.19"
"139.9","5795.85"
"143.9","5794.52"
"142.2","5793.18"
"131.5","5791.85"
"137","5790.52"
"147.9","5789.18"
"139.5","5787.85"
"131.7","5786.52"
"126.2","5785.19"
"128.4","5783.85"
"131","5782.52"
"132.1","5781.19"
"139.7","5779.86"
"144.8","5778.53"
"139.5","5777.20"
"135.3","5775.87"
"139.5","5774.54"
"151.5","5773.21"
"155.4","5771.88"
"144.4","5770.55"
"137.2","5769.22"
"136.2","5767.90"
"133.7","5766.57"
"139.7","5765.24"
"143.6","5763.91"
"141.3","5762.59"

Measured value 6144.94 angstroms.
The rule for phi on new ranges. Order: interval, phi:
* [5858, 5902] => 5900.89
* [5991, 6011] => 5992.63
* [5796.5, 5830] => 5810.55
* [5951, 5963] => 5952.75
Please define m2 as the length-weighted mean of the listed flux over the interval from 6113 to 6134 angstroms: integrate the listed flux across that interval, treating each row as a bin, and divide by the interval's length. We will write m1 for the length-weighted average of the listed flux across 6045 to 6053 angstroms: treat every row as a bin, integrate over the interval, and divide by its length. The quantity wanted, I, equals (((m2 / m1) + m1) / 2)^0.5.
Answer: 8.58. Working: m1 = 146.3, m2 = 138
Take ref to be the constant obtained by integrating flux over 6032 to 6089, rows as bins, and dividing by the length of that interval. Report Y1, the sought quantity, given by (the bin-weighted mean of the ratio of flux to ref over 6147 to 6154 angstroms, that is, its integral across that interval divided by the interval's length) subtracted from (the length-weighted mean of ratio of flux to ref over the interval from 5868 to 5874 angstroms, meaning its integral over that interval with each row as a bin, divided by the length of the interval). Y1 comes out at 0.00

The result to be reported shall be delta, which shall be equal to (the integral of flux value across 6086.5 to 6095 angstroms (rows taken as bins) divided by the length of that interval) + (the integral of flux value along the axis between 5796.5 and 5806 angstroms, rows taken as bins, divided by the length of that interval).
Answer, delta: 291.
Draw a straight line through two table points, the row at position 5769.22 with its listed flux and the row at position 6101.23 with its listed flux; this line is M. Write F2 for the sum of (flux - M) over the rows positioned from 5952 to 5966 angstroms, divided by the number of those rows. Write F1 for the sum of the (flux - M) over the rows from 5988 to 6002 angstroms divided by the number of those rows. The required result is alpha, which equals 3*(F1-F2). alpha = 7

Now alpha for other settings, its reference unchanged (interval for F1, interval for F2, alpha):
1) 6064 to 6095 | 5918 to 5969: 27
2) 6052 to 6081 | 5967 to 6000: 12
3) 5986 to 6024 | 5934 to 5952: 12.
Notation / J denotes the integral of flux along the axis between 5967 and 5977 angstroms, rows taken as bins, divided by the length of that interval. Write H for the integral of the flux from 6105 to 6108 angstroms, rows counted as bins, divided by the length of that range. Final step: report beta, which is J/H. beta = 1.00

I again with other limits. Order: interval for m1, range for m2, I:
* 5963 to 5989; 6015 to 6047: 8.45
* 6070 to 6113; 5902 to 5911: 8.37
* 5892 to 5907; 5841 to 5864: 7.45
